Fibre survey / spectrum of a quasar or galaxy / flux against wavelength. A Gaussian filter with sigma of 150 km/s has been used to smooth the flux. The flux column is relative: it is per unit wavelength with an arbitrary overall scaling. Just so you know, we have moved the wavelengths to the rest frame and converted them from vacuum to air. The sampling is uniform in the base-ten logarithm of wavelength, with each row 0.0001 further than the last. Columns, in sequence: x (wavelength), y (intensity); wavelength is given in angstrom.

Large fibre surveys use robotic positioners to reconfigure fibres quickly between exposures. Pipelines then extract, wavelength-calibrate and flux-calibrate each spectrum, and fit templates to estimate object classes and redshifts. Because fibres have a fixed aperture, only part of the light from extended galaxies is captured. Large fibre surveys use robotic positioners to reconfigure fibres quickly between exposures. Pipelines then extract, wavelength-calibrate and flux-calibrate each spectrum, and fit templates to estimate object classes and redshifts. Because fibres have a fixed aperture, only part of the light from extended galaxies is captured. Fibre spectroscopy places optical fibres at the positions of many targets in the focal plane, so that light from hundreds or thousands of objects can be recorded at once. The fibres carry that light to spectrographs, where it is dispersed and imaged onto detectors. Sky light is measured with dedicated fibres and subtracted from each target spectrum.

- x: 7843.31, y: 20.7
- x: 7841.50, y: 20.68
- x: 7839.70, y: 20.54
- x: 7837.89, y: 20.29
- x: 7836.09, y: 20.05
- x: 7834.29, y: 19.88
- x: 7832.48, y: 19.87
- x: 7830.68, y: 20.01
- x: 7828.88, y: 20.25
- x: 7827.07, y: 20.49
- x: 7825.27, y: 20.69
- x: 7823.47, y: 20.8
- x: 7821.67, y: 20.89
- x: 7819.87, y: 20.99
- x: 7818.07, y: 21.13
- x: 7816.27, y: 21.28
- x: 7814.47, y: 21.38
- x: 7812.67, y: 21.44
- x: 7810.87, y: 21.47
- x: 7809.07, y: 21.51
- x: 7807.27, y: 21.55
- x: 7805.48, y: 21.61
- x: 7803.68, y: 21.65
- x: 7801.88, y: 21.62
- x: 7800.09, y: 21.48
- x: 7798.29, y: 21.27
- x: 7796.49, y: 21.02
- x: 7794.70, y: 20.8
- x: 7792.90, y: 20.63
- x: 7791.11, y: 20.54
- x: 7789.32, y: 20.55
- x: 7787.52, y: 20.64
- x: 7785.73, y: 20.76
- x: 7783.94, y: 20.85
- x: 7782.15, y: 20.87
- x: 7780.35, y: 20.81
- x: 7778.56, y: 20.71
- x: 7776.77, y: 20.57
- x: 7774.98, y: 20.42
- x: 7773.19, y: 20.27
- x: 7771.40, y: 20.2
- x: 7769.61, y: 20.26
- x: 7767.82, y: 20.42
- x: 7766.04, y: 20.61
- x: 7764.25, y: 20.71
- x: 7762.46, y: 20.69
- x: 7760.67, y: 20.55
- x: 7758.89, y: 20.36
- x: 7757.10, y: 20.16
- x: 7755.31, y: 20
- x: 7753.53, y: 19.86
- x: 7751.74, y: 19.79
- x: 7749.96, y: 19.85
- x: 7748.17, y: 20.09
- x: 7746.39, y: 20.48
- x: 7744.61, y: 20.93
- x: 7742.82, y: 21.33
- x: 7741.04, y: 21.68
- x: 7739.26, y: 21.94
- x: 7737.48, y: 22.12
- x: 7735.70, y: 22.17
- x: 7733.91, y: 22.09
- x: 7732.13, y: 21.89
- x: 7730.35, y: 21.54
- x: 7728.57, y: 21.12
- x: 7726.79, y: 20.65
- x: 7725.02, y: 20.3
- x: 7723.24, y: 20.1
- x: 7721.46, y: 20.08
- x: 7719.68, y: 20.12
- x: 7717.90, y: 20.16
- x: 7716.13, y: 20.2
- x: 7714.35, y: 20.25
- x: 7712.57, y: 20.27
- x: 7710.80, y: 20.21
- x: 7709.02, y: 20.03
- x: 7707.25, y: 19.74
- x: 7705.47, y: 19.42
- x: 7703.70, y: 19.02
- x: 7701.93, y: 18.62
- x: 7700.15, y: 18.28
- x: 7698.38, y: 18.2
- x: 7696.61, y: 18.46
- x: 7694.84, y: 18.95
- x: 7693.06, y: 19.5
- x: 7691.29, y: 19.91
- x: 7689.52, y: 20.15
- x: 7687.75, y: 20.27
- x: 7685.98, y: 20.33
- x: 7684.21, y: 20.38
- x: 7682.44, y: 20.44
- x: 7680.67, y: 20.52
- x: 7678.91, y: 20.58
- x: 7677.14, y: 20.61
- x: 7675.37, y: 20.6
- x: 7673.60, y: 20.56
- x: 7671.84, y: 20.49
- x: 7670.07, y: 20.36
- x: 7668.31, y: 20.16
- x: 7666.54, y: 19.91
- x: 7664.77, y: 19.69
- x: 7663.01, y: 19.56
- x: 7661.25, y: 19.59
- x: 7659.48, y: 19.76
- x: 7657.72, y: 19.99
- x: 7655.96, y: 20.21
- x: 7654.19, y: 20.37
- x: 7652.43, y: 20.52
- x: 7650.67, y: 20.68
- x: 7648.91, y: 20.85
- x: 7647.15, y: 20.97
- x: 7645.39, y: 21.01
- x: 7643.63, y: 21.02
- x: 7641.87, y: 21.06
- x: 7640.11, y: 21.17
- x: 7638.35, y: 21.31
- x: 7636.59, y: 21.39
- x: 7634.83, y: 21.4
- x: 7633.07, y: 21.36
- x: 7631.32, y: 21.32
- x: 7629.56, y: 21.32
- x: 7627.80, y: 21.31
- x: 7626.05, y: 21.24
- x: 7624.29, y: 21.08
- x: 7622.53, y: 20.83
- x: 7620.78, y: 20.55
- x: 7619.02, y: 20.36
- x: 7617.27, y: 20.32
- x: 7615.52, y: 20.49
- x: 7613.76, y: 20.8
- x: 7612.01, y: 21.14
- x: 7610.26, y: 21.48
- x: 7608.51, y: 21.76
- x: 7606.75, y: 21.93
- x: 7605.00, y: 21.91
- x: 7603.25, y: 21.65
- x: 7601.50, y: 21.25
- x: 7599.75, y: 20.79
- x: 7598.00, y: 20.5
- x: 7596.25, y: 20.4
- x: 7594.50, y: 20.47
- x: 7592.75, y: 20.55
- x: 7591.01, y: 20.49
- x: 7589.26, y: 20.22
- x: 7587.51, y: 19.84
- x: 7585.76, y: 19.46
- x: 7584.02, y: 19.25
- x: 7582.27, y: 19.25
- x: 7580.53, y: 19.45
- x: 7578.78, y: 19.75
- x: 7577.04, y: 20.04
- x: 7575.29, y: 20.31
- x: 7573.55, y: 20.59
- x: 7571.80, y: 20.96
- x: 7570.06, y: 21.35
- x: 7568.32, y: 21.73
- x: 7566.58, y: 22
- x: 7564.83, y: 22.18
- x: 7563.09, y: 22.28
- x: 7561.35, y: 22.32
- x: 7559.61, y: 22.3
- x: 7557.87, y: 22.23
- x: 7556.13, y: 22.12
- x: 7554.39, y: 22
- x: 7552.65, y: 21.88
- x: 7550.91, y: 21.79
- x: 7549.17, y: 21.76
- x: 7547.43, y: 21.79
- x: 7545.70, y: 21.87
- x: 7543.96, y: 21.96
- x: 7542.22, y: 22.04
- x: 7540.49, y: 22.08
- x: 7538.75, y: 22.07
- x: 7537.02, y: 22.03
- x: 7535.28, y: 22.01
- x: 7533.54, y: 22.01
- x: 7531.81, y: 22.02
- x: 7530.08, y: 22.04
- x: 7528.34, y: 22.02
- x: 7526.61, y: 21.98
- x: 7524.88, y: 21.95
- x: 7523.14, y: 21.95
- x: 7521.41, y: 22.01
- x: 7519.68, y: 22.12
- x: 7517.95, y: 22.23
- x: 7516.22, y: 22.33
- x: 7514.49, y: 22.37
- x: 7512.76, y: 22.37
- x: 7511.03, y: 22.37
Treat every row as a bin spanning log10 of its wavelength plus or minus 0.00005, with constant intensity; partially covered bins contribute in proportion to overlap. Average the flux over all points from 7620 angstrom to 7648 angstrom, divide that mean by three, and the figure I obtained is 7.05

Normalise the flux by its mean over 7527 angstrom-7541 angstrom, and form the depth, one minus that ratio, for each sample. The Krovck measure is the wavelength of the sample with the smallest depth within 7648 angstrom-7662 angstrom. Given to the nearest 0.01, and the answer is 7648.91 angstrom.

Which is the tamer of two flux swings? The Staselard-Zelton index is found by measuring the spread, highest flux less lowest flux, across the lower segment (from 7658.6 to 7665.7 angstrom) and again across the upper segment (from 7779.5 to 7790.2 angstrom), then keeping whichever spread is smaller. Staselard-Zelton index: 0.20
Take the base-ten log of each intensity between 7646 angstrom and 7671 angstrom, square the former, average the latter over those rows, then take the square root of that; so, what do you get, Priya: 1.305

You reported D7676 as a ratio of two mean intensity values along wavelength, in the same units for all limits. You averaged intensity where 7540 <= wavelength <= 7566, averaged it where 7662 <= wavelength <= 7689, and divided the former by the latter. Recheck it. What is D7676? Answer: 1.09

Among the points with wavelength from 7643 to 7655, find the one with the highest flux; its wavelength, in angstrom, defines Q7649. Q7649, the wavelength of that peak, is 7643.63 angstrom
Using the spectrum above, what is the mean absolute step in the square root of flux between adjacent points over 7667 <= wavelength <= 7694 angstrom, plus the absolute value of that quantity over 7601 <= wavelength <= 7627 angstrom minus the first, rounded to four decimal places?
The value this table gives 0.0249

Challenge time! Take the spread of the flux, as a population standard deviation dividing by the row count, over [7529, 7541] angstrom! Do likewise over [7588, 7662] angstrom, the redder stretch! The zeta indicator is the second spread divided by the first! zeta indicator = 21.1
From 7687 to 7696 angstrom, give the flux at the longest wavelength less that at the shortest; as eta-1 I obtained -1.3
